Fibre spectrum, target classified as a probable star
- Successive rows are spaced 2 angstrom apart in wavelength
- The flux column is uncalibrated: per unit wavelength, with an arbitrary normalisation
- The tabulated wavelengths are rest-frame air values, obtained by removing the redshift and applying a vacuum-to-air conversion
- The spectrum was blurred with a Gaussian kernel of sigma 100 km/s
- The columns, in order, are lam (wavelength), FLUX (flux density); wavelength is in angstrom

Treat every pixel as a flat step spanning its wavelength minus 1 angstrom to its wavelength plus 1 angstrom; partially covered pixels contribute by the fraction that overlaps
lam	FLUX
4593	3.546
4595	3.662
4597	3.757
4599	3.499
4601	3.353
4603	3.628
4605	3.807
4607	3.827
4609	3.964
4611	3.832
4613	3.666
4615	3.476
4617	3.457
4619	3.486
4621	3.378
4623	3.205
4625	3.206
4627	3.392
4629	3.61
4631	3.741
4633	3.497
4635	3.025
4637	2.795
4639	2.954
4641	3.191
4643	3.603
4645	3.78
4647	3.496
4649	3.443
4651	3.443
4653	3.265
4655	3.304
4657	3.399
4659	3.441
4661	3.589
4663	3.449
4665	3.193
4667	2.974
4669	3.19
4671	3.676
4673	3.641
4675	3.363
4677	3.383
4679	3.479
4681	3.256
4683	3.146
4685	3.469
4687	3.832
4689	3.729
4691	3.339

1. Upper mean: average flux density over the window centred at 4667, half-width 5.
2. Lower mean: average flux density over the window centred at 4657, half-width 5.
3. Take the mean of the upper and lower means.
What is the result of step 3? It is 3.35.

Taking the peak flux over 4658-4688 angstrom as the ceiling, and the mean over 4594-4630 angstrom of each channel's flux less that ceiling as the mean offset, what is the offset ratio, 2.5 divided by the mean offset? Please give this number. -9.4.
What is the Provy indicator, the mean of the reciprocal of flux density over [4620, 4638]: 0.304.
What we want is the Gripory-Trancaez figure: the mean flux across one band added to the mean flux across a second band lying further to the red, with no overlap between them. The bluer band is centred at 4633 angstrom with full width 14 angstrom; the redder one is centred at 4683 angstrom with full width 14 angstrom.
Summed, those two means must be 6.76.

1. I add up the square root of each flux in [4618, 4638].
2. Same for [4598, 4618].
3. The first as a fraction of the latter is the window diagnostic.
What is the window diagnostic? 0.96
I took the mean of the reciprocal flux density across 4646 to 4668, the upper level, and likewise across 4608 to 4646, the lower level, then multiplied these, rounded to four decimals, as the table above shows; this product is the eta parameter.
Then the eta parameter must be 0.0875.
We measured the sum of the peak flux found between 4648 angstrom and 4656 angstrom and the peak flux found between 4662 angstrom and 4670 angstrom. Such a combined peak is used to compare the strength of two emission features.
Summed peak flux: 6.89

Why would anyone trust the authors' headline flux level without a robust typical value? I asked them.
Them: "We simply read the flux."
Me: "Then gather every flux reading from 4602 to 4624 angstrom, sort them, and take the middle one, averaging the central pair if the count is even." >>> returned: 3.63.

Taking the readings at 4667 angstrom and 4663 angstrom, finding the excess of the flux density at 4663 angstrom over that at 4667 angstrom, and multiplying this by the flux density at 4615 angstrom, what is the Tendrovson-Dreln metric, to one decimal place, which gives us 1.7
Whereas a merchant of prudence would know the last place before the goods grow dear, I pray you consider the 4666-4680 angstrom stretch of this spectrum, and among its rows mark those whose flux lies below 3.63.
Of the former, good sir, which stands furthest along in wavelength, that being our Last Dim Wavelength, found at 4679 angstrom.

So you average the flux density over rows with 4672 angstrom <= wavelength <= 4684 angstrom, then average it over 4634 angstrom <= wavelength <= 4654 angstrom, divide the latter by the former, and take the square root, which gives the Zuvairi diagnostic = 0.988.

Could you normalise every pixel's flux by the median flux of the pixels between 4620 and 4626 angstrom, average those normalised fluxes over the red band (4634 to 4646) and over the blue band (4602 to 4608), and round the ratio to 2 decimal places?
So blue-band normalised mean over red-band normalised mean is 1.16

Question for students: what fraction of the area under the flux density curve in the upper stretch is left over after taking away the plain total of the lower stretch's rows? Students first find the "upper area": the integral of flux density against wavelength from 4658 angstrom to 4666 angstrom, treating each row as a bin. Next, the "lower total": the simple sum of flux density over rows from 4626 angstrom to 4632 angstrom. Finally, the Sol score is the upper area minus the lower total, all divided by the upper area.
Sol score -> 0.61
